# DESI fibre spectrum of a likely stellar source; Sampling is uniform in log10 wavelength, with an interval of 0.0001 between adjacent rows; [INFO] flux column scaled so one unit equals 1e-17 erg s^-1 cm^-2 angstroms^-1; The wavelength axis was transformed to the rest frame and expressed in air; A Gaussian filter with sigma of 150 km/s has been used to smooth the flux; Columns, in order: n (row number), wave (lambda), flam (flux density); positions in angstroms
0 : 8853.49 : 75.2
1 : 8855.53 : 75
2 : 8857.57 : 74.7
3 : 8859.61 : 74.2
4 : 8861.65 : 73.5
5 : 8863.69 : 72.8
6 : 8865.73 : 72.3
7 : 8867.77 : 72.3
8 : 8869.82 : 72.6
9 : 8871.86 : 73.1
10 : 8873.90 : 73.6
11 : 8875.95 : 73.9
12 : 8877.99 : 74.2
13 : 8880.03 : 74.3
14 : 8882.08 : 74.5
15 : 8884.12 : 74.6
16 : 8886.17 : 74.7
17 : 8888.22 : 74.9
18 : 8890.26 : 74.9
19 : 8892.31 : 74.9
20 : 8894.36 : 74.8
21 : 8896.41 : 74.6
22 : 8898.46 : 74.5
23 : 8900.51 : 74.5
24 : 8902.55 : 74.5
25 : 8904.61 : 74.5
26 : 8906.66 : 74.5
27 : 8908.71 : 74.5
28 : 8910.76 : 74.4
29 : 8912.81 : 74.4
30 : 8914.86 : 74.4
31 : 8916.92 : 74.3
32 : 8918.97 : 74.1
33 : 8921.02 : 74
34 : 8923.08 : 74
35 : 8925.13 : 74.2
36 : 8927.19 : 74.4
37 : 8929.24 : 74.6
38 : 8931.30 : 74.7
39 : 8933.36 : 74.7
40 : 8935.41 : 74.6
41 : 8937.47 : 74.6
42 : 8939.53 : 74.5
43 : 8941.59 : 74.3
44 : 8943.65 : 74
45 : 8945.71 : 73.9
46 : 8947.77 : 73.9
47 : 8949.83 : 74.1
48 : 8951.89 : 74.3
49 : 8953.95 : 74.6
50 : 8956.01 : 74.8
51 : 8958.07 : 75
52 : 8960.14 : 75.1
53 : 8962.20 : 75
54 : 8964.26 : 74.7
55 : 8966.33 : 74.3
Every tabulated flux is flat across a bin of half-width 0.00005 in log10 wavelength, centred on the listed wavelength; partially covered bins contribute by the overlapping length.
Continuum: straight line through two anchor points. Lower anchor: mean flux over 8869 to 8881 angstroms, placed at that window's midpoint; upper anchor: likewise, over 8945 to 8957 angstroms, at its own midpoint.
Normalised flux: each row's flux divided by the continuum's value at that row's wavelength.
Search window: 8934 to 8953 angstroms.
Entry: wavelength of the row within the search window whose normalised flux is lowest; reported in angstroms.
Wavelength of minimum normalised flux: 8947.77 angstroms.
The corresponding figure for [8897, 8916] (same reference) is 8914.86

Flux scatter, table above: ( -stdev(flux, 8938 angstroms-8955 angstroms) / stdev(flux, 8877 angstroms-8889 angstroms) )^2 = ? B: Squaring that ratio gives 1.1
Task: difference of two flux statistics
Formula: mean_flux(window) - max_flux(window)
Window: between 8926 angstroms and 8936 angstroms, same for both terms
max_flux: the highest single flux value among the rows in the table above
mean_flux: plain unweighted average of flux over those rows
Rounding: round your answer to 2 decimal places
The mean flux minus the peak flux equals -0.10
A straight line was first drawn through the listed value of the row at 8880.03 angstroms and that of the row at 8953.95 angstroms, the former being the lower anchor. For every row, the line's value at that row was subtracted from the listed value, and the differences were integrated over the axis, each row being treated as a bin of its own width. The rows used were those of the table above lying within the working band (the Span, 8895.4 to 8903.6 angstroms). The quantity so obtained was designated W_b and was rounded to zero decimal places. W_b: 1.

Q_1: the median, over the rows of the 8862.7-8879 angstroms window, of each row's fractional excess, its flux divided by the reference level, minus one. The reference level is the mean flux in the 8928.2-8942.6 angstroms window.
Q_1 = -0.022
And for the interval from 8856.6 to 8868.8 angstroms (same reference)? -0.019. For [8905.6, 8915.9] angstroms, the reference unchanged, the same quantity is -0.002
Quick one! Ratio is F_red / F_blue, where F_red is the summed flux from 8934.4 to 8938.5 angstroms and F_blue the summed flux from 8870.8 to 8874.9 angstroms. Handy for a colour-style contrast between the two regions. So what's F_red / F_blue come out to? 1.02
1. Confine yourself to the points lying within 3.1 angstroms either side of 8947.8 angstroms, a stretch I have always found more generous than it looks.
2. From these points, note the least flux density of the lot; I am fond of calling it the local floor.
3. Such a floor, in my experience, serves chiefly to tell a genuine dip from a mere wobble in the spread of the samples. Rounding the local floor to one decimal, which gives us 73.9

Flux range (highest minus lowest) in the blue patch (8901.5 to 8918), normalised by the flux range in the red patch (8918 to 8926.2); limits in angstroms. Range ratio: 1.0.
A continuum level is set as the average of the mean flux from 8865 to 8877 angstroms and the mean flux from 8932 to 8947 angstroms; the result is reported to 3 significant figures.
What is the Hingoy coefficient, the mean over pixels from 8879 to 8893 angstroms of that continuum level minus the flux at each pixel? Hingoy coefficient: -1.02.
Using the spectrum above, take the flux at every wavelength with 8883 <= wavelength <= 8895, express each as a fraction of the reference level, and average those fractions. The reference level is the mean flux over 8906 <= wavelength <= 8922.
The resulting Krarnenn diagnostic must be 1.01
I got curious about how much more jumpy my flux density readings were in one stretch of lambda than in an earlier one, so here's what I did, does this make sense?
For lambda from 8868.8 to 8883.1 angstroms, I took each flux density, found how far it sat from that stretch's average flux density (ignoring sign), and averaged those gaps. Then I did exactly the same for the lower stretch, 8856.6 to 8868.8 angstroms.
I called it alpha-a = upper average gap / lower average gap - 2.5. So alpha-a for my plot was -1.8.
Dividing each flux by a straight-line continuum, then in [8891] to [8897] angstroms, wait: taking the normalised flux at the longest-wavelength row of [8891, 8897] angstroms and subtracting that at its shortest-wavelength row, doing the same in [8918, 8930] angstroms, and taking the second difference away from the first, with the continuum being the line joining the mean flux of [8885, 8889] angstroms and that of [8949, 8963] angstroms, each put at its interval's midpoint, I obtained -0.011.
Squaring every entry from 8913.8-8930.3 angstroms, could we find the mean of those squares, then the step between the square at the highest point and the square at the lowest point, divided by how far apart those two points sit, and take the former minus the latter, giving 5511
